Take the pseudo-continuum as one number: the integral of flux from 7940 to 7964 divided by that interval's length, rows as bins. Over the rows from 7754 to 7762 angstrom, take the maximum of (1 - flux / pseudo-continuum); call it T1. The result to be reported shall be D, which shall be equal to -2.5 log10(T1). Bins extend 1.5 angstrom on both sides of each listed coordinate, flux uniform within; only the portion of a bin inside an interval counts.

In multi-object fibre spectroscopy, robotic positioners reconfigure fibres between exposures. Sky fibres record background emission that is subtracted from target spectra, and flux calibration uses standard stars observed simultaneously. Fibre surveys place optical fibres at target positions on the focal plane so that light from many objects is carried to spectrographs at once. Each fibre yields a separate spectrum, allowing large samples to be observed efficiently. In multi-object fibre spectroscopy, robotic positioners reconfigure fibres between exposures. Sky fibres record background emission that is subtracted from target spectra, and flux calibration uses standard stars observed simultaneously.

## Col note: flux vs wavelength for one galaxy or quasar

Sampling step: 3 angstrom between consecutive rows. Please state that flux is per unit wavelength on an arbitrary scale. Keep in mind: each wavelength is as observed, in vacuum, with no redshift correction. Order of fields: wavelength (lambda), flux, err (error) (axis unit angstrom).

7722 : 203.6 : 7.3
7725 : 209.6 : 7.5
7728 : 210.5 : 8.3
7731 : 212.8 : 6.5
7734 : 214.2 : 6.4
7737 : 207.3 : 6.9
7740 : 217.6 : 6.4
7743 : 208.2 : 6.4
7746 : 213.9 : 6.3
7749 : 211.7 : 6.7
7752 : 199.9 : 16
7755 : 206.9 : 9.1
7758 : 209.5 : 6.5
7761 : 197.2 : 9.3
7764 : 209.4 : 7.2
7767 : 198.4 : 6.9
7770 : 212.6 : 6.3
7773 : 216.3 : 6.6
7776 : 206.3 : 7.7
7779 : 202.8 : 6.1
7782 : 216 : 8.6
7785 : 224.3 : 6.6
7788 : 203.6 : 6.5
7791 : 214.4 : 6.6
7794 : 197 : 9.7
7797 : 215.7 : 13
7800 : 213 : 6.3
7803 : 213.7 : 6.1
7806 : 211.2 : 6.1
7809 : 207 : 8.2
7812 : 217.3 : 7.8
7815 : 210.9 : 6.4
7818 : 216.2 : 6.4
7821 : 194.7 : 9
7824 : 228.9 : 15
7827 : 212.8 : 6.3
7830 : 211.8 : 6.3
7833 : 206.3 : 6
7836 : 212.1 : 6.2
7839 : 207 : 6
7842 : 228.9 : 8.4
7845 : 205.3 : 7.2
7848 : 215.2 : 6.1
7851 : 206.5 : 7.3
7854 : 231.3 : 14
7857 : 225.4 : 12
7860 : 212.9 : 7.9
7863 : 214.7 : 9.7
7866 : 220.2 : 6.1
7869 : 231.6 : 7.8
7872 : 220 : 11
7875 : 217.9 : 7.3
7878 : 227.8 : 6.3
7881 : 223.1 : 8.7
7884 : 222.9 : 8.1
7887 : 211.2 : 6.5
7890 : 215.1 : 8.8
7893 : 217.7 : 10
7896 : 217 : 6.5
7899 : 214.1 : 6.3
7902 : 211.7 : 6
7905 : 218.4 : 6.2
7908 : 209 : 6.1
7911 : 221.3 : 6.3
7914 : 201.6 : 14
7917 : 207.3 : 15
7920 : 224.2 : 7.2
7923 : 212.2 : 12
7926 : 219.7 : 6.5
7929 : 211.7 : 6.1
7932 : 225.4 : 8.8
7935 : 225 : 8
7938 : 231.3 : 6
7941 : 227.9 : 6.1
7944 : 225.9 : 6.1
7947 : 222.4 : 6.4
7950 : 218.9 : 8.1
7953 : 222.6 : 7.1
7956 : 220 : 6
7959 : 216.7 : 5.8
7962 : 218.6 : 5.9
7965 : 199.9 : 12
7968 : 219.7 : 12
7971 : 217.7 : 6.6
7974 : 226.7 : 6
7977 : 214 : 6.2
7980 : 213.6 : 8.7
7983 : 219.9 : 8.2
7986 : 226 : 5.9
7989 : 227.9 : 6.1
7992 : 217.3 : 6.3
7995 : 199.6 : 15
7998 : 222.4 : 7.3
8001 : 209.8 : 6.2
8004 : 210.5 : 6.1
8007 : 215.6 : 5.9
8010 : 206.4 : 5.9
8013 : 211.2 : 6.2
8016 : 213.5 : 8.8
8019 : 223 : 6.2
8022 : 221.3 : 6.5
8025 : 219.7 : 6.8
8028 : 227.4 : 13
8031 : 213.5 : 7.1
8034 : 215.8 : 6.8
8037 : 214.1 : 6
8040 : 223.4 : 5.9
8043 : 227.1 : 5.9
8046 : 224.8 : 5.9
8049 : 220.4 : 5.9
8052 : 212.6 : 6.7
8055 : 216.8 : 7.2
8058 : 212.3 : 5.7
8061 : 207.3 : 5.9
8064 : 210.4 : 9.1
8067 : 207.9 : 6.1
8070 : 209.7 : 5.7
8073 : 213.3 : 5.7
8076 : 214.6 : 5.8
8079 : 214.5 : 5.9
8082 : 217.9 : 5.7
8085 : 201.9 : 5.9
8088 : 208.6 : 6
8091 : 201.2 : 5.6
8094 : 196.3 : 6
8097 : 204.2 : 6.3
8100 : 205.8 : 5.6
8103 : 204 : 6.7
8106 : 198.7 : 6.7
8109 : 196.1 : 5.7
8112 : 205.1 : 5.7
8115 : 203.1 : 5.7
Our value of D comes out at 2.42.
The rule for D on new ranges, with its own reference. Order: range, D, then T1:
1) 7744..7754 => 2.55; 0.10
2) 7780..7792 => 2.76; 0.08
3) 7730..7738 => 3.02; 0.06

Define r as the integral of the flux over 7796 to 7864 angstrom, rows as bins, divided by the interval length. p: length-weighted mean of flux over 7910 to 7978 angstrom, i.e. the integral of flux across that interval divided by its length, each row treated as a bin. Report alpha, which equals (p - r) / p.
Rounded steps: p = 219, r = 214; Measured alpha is 0.02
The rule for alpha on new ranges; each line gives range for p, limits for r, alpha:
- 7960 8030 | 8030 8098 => 0.02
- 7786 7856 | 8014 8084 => -0.02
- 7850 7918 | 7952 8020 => 0.01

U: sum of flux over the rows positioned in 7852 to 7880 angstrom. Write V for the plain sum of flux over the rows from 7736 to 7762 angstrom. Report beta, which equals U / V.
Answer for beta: 1.069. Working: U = 2002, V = 1872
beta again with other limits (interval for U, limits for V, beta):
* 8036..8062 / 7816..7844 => 1.021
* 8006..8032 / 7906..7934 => 1.010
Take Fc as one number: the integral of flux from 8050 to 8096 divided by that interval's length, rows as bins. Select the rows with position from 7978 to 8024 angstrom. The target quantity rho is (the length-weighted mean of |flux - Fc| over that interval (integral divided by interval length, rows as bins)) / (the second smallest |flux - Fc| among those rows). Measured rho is 10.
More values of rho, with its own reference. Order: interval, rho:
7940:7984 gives 2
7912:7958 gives 5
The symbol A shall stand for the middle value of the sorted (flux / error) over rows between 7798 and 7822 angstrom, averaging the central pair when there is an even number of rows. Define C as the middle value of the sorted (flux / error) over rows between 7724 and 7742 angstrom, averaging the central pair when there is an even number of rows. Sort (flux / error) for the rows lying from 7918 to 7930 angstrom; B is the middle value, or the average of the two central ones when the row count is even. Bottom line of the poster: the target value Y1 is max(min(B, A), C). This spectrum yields 32.5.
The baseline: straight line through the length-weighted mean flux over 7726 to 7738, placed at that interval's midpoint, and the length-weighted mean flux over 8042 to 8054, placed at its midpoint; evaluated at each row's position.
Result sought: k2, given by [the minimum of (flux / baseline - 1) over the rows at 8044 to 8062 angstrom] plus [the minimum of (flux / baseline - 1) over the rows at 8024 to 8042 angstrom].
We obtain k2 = -0.094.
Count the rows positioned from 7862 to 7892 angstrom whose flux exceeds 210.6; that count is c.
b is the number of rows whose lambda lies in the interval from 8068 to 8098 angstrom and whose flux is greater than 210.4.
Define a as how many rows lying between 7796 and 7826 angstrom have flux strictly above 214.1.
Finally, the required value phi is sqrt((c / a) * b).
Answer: 3.2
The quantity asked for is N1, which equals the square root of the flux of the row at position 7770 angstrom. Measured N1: 14.6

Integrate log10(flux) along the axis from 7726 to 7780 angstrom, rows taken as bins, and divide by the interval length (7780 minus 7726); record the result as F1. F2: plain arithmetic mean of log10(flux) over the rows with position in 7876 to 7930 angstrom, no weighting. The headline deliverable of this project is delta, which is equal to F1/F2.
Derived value 0.99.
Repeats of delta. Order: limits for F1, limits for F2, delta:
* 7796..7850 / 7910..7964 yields 0.99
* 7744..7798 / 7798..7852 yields 1.00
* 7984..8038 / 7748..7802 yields 1.01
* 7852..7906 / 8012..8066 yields 1.00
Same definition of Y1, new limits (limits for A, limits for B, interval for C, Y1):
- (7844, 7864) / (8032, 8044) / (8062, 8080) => 36.6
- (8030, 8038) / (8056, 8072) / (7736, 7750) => 32.5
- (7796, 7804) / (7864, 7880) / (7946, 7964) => 35.7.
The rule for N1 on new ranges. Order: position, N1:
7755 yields 14.4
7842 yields 15.1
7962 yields 14.8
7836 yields 14.6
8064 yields 14.5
